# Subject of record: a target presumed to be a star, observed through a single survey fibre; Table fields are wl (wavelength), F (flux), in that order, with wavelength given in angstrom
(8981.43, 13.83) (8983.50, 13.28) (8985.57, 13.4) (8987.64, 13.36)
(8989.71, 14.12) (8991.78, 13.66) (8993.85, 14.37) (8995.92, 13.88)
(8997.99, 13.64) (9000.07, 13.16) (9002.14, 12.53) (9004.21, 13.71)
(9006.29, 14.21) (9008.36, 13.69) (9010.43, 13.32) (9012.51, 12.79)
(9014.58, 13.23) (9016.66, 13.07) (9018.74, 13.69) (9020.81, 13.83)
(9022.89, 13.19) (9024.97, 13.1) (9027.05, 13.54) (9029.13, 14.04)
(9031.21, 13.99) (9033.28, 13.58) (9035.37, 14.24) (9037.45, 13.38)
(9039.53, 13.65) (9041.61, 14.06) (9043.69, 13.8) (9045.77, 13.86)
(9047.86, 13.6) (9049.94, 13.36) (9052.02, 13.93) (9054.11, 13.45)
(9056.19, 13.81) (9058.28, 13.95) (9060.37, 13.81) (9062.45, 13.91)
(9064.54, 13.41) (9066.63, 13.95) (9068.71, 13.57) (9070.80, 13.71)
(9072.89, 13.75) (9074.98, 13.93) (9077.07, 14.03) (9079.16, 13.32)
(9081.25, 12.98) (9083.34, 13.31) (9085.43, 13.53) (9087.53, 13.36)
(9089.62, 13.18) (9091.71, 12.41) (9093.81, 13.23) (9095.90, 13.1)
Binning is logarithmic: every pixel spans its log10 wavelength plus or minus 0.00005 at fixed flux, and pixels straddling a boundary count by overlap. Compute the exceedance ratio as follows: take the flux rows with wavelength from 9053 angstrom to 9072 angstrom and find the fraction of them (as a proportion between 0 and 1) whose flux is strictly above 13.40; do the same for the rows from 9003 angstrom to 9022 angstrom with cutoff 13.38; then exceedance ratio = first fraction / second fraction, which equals 1.8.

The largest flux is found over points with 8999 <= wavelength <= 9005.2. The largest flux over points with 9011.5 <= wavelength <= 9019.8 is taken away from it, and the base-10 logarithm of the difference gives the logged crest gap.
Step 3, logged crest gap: -1.7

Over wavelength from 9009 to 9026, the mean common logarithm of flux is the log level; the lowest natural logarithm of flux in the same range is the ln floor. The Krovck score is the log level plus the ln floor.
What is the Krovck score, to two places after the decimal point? 3.67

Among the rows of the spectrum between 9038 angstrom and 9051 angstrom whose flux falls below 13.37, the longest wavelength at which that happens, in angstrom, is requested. 9049.94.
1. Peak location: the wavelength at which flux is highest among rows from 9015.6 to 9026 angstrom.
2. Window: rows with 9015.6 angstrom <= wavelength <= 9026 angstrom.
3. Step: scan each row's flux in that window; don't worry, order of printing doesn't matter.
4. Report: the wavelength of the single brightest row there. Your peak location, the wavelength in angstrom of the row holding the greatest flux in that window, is 9020.81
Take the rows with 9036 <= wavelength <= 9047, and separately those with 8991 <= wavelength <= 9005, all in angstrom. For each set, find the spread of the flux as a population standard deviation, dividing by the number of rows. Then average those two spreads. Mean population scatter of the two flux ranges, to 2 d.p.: 0.38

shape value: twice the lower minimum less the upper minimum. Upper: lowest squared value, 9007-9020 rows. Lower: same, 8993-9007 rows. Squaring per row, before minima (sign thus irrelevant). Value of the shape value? 150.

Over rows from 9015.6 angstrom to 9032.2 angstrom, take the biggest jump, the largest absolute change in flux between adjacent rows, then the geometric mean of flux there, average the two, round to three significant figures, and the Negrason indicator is 7.10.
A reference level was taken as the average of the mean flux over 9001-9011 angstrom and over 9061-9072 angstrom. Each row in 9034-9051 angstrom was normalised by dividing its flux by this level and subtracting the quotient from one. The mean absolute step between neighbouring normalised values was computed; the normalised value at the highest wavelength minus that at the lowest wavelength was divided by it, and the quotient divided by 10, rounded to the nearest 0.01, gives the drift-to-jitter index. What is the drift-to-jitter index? 0.26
